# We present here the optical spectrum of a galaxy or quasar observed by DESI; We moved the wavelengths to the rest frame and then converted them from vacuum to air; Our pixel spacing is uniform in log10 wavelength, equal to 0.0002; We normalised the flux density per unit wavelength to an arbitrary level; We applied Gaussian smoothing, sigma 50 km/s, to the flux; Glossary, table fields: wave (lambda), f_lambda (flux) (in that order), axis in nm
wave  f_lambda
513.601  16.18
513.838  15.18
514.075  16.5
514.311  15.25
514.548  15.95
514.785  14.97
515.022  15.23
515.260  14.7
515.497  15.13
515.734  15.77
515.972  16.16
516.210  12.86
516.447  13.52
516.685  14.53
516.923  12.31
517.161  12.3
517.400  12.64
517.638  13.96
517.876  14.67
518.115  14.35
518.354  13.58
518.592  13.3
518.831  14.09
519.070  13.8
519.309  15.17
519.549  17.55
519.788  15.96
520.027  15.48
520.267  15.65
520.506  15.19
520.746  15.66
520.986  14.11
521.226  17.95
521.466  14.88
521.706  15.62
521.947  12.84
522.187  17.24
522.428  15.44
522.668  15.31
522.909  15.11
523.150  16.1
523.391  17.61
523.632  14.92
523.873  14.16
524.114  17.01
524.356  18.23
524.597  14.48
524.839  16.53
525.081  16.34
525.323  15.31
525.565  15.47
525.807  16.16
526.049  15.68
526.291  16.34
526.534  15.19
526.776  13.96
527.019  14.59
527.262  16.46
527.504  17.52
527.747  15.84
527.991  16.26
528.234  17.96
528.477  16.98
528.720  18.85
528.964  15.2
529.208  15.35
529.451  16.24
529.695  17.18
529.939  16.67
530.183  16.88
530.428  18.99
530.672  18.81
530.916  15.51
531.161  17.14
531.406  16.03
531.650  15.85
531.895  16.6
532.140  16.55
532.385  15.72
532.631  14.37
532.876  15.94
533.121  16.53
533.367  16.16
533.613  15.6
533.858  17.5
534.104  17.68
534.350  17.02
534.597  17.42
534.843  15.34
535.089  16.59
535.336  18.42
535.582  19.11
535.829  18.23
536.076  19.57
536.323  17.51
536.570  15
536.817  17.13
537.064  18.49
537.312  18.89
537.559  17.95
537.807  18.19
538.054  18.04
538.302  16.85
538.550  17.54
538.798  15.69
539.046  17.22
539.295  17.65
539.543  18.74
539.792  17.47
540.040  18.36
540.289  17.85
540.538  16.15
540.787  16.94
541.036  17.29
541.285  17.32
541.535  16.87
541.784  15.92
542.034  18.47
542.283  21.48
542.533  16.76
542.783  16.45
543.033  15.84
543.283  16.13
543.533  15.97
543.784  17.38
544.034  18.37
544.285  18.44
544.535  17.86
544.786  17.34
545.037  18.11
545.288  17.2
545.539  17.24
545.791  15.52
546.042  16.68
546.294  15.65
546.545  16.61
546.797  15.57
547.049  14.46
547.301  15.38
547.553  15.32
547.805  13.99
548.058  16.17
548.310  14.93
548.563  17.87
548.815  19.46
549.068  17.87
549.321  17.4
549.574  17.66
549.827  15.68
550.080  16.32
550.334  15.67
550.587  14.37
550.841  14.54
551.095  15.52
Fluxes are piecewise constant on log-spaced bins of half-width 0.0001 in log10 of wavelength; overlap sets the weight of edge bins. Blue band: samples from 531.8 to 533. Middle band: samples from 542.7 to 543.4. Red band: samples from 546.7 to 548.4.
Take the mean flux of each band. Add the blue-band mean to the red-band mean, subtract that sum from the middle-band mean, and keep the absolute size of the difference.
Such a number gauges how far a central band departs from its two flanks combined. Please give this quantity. 14.8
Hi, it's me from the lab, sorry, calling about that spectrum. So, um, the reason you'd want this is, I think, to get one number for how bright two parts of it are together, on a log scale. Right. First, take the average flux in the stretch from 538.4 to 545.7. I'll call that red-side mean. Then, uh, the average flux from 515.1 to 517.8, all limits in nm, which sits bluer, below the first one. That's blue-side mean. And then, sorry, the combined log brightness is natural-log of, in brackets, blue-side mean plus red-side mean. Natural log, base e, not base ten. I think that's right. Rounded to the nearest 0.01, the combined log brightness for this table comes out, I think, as 3.45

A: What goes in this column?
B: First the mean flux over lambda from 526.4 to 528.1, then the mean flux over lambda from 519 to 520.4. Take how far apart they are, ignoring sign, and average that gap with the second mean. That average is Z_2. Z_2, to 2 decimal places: 7.84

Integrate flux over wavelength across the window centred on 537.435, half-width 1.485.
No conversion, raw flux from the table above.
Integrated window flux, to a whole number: 52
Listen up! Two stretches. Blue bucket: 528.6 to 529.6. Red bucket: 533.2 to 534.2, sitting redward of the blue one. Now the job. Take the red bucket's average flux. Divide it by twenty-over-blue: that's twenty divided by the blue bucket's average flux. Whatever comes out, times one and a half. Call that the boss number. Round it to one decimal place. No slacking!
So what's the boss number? 20.6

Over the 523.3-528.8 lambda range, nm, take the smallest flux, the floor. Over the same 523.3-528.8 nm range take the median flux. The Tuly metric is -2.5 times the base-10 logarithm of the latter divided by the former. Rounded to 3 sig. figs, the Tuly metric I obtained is -0.166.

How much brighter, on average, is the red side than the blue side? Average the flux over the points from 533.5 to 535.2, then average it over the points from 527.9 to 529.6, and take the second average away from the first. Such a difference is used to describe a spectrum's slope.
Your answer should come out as 0.0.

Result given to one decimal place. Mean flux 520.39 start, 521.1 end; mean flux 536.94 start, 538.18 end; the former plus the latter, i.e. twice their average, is 33.3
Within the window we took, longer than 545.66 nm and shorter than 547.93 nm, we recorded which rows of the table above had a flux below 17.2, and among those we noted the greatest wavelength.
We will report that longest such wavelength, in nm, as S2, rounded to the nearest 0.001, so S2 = 547.805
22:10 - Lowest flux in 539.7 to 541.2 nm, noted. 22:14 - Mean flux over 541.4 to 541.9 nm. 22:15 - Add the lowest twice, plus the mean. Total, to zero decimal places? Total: 49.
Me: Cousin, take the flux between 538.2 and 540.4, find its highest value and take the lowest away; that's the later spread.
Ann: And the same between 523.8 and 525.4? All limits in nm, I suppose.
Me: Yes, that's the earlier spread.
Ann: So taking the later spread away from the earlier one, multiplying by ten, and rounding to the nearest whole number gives 10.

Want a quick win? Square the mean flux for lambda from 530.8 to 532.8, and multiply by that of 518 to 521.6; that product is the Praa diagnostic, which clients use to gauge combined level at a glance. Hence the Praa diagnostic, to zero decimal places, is 3855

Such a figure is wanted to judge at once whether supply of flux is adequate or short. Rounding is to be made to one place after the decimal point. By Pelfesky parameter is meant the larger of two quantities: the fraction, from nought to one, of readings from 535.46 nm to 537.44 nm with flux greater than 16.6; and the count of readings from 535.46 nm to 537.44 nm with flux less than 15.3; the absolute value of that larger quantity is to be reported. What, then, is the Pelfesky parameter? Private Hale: 1.0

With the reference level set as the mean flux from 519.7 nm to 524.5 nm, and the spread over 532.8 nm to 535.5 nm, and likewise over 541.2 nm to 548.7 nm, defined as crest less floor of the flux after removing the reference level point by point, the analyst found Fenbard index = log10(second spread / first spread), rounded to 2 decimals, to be 0.39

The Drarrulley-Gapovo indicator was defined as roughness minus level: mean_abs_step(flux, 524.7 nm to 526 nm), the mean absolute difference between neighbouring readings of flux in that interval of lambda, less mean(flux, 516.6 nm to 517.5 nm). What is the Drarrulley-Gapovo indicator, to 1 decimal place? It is -12.4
